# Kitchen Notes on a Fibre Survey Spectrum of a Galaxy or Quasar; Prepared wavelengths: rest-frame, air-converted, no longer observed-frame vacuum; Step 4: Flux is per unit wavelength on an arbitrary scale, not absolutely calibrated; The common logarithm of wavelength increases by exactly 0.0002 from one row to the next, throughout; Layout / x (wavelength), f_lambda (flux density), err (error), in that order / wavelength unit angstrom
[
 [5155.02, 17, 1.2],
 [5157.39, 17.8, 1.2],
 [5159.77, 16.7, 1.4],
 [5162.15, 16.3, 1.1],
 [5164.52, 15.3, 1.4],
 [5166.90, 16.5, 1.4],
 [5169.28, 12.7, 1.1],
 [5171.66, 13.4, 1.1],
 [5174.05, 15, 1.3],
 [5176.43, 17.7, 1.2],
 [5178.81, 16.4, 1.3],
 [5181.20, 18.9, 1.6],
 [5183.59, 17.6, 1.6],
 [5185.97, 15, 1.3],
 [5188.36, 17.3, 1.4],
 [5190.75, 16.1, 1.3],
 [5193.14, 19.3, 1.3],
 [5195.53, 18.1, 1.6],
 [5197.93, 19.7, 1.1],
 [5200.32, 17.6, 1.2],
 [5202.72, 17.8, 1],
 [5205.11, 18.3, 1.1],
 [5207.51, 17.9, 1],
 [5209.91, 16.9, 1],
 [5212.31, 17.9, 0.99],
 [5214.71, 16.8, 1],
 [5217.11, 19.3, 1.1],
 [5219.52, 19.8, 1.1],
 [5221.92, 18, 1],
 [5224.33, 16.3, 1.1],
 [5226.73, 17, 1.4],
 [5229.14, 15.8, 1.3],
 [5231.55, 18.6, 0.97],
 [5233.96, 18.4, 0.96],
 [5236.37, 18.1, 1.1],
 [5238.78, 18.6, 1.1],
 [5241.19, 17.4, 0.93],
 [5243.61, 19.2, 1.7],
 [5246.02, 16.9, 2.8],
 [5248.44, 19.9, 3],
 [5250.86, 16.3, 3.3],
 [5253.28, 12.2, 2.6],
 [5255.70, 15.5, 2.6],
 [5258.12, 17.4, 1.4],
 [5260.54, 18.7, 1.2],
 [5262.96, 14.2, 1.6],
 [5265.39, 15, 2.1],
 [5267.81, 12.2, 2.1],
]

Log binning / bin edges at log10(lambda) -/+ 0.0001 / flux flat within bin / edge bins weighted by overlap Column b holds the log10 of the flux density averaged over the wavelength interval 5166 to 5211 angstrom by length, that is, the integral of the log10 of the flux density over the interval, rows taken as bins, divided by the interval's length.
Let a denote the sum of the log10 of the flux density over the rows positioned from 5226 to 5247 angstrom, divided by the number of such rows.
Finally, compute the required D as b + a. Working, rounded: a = 1.25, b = 1.23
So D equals 2.48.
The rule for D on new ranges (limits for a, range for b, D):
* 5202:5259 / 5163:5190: 2.44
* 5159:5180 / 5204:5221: 2.45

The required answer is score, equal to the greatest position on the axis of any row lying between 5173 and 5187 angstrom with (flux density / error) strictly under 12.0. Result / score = 5185.97 angstrom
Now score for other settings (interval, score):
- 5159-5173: 5169.28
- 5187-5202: 5195.53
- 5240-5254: 5253.28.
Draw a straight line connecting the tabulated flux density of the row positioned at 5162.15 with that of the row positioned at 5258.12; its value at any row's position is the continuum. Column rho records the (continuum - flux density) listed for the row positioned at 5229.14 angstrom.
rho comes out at 1.27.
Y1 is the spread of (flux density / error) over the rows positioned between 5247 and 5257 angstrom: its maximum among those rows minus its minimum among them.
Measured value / 1.9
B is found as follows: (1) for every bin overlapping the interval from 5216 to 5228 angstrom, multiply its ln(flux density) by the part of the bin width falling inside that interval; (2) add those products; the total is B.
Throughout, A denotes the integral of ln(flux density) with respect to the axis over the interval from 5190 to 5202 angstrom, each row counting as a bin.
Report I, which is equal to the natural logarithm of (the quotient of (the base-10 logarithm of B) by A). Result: -3.12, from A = 34.8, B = 34.7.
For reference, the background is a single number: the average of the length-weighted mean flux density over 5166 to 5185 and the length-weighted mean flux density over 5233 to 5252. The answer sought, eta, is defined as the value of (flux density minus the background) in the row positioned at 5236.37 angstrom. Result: 1.0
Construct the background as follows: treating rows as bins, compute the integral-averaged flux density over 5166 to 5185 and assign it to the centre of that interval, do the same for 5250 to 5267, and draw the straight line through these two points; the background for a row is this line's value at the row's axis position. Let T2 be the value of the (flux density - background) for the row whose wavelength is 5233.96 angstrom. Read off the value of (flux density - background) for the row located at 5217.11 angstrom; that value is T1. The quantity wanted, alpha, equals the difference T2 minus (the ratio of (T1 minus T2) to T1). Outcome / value 2.5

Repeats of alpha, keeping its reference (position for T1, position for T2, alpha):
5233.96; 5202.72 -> 1.7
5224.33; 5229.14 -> -0.7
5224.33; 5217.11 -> 8.7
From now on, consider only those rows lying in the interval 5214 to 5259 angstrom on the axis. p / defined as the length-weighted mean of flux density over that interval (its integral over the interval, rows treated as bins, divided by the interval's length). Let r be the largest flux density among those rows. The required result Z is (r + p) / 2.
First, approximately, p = 17.5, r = 19.9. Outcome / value 18.7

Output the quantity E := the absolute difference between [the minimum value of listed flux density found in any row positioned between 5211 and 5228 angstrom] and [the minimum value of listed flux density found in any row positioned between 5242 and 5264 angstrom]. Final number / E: 4.1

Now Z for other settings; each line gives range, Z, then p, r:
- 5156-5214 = 18.3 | 16.9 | 19.7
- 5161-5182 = 17.3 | 15.7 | 18.9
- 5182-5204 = 18.7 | 17.6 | 19.7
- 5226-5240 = 18.2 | 17.8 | 18.6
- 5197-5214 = 18.8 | 18.0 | 19.7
